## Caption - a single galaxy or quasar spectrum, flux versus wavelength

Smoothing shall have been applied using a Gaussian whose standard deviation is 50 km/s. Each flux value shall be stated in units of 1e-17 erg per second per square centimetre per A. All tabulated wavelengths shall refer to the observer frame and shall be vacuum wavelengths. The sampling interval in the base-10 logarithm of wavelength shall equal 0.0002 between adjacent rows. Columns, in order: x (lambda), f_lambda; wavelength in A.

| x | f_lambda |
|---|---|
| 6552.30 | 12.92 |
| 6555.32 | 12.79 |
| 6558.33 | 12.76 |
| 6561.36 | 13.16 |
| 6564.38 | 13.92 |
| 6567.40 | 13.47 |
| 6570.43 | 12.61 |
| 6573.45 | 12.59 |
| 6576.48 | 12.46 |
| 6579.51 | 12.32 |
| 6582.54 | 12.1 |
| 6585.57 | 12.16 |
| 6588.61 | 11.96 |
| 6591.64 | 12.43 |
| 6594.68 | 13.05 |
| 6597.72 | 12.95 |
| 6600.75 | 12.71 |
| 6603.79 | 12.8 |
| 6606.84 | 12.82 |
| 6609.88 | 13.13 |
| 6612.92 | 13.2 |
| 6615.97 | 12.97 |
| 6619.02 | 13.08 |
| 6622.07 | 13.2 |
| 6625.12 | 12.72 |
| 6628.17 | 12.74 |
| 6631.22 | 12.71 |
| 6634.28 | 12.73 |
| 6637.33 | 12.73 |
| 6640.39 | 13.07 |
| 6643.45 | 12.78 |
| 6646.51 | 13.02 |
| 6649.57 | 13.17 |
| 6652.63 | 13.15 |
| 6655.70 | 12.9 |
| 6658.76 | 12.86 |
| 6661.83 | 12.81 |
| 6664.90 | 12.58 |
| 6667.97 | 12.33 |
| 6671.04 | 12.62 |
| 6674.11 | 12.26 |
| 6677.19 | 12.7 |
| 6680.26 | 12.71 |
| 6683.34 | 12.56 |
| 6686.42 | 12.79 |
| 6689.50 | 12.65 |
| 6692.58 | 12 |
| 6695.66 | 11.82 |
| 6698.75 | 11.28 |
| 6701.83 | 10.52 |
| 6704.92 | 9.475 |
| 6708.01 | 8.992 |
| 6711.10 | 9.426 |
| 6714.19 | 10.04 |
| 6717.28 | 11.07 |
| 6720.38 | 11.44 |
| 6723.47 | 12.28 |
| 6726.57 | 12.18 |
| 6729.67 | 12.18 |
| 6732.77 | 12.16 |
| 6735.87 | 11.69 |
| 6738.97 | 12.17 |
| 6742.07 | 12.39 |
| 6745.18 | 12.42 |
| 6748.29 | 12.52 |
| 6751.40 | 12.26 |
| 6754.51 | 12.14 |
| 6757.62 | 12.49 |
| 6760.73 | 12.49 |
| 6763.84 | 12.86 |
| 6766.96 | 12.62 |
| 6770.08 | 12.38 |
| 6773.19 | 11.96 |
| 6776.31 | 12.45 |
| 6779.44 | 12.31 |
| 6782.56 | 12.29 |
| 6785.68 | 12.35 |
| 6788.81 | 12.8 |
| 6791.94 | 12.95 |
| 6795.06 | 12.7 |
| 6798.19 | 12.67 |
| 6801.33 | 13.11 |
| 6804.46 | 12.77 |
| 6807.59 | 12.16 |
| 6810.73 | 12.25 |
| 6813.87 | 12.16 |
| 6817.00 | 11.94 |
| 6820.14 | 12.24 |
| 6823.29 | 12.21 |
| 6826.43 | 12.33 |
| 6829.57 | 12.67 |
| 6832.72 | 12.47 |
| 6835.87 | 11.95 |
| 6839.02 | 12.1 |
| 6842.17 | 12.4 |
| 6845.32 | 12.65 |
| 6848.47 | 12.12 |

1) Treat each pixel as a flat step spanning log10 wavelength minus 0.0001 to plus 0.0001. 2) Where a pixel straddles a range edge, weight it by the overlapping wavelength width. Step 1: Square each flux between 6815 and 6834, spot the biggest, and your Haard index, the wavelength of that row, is 6829.57 A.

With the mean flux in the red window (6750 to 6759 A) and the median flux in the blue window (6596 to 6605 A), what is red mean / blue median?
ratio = 0.96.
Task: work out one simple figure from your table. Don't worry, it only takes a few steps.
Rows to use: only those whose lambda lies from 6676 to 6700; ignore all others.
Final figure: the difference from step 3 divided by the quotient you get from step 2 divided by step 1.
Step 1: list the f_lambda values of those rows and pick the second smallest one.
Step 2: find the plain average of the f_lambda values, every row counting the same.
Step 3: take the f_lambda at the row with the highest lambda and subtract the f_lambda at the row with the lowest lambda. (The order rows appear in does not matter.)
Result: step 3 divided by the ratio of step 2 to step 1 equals -1.4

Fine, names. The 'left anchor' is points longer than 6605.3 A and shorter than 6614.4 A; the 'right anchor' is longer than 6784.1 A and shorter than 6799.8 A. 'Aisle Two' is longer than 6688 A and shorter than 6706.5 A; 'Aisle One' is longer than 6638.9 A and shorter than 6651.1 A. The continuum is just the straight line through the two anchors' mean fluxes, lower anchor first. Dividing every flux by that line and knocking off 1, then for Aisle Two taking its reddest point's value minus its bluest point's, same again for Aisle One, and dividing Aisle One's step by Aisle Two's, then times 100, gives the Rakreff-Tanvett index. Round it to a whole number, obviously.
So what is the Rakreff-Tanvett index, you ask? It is -4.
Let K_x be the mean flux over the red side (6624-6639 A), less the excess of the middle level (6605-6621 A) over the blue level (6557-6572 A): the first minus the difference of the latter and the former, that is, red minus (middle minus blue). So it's 12.9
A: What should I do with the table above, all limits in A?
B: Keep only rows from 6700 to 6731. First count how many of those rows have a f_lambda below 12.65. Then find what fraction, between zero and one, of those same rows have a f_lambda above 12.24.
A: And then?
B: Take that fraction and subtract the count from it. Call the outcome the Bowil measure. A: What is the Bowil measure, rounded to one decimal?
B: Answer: -9.9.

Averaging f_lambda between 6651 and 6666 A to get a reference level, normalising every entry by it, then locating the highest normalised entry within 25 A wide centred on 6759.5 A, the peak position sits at 6763.84 A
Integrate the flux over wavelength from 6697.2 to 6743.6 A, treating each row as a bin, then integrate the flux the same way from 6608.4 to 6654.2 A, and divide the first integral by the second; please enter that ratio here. 0.87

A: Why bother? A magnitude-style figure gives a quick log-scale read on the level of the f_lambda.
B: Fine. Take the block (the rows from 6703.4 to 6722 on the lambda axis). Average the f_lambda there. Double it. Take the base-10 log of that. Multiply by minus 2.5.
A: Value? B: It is -3.26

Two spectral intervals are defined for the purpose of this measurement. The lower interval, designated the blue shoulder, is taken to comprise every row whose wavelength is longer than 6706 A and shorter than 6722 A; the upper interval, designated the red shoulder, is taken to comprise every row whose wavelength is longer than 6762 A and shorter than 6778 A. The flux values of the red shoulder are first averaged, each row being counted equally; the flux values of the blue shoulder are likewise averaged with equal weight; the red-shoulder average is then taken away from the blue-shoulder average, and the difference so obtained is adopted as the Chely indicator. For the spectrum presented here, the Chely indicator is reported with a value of -2.3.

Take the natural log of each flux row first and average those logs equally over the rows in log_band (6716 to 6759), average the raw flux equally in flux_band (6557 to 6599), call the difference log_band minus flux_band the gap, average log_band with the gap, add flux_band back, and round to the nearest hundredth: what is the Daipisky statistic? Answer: 8.85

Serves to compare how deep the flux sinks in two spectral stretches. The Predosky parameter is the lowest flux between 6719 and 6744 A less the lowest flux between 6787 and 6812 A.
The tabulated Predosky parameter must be -0.7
